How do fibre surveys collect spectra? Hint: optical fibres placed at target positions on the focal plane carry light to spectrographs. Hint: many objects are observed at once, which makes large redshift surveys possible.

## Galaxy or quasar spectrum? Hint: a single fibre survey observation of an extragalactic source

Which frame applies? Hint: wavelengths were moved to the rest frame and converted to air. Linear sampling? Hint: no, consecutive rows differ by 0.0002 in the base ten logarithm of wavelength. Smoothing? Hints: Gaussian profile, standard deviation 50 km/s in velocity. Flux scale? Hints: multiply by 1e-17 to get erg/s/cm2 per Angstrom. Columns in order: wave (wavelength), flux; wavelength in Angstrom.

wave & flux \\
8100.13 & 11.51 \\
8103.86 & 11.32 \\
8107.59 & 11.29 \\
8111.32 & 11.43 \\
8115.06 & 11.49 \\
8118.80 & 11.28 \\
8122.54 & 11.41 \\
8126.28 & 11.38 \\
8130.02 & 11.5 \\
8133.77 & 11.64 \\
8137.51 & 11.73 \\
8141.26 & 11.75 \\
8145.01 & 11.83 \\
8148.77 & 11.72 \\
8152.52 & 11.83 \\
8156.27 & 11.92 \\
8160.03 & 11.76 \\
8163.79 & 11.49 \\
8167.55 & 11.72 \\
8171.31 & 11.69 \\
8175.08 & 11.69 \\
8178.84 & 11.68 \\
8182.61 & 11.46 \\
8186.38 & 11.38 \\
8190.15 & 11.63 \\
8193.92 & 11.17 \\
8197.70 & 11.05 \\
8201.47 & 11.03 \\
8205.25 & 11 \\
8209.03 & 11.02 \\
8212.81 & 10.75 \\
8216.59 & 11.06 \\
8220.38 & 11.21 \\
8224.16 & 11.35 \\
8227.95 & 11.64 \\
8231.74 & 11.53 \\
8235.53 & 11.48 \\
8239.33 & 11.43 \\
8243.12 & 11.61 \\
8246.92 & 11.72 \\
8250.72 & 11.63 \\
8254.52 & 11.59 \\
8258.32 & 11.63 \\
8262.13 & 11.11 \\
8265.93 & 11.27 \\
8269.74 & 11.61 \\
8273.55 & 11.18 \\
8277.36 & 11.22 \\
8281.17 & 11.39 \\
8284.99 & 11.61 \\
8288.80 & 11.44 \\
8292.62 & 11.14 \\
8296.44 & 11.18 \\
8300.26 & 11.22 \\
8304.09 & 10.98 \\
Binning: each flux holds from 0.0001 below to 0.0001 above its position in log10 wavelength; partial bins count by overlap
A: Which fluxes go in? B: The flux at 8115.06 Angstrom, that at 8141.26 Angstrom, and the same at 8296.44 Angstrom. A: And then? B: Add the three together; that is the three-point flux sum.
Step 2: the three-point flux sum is 34.4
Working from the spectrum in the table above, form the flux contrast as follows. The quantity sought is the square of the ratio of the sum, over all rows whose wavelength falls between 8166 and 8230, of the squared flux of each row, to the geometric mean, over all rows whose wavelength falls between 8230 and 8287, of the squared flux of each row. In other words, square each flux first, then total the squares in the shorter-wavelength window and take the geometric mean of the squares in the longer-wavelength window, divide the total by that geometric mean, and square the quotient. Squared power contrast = 275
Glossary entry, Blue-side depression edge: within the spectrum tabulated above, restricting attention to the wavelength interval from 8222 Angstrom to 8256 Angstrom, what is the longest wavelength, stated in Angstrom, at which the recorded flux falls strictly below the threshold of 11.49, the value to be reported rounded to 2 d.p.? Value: 8239.33 Angstrom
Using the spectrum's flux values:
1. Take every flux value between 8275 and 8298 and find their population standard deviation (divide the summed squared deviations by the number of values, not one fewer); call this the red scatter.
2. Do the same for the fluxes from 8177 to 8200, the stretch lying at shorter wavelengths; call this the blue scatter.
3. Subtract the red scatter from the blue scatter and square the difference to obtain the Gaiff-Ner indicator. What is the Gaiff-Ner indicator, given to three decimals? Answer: 0.004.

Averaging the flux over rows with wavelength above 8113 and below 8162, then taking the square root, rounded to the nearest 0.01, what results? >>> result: 3.41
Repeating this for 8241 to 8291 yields 3.39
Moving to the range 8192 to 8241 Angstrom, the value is 3.35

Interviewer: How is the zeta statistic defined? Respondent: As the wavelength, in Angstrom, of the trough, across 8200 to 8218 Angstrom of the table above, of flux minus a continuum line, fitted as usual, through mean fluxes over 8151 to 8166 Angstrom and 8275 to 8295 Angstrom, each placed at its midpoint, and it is 8212.81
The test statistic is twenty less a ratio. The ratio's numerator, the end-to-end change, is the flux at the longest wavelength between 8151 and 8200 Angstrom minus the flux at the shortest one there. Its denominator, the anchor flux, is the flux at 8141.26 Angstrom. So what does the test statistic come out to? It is 20.1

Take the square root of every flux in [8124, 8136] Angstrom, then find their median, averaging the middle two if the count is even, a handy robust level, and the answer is 3.39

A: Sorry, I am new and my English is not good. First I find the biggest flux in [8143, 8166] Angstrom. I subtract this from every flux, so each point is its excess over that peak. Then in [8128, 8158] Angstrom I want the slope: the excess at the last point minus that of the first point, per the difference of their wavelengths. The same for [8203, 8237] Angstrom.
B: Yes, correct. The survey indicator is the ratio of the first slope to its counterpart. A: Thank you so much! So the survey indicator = 1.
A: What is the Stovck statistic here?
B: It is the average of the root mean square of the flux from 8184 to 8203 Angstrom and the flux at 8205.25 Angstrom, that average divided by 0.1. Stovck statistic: 111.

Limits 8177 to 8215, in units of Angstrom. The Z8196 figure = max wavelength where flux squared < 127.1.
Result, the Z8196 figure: 8212.81 Angstrom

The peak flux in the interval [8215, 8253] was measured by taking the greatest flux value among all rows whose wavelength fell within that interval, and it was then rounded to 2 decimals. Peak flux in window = 11.72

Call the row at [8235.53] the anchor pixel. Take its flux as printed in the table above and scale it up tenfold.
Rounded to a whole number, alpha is 115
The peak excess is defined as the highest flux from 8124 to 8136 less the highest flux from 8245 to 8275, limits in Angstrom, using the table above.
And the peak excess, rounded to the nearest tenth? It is -0.1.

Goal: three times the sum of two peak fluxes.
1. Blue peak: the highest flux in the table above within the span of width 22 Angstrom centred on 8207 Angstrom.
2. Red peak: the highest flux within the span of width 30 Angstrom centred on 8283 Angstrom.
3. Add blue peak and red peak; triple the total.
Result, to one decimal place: 68.0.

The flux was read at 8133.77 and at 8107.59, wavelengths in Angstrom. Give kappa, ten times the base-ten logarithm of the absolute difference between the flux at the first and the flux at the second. -4.6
